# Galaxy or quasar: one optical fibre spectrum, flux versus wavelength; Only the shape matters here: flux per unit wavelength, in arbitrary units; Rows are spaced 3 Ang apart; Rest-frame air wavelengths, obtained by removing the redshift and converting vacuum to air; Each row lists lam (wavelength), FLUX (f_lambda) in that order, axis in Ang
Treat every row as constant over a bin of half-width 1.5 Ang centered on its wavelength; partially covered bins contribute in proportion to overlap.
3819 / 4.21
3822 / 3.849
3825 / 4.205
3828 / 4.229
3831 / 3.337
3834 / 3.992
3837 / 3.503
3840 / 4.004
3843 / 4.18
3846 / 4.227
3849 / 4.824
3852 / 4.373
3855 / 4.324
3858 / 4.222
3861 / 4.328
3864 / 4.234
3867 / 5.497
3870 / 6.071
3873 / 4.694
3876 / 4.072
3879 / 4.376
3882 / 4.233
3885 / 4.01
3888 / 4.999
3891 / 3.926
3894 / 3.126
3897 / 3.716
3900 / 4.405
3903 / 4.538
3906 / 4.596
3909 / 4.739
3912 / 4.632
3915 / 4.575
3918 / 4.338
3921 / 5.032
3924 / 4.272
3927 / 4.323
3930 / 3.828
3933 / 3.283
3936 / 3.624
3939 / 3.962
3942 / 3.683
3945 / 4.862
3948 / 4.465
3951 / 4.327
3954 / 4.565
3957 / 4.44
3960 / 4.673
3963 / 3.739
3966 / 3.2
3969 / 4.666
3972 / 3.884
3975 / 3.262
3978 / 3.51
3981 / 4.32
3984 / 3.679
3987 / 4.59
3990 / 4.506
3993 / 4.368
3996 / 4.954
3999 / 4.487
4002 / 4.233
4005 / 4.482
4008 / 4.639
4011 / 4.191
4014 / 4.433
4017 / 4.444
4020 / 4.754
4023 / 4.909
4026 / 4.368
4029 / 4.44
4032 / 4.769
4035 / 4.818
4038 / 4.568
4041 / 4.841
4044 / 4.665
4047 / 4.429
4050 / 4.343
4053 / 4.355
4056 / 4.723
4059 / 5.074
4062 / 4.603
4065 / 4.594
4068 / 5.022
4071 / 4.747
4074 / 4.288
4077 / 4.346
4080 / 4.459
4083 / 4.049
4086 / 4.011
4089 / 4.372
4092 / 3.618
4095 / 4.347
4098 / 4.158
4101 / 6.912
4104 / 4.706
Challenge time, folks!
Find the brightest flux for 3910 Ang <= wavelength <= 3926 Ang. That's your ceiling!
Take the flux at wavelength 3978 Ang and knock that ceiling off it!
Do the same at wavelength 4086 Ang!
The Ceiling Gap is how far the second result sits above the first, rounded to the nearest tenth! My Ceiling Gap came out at 0.5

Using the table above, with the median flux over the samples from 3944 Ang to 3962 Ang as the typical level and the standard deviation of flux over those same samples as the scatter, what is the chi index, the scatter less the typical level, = -4.3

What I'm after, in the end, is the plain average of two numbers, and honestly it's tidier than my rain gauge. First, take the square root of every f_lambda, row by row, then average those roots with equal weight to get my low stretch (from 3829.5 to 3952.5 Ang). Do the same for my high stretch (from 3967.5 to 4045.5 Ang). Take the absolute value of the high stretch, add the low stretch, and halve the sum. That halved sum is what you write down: 2.08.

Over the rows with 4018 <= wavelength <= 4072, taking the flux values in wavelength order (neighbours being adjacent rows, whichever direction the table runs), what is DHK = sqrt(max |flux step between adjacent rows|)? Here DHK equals 0.74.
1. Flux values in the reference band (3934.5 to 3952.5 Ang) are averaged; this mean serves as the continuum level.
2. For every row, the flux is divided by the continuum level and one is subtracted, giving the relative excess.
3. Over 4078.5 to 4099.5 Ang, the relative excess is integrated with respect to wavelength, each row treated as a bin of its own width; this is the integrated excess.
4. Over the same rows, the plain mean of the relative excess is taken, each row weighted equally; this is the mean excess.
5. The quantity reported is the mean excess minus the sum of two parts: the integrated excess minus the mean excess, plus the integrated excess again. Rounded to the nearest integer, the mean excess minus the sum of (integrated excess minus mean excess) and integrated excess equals 0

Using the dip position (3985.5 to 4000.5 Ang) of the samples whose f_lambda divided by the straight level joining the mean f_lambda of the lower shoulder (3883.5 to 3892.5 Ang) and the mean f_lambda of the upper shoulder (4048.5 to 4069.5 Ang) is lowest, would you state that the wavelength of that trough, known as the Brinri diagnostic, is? 3993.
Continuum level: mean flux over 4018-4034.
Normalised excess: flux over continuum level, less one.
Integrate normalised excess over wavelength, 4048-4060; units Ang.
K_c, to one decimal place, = -0.1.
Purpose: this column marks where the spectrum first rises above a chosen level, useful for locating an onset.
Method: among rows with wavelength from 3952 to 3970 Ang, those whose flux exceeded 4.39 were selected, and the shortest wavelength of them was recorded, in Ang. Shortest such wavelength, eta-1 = 3954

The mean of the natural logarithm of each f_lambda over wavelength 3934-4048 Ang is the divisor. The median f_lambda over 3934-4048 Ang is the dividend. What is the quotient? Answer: 3.04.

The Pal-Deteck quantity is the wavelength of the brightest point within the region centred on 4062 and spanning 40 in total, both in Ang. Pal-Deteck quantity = 4059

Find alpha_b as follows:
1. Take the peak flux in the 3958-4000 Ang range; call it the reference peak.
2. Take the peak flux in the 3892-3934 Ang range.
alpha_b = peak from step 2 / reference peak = 1.02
